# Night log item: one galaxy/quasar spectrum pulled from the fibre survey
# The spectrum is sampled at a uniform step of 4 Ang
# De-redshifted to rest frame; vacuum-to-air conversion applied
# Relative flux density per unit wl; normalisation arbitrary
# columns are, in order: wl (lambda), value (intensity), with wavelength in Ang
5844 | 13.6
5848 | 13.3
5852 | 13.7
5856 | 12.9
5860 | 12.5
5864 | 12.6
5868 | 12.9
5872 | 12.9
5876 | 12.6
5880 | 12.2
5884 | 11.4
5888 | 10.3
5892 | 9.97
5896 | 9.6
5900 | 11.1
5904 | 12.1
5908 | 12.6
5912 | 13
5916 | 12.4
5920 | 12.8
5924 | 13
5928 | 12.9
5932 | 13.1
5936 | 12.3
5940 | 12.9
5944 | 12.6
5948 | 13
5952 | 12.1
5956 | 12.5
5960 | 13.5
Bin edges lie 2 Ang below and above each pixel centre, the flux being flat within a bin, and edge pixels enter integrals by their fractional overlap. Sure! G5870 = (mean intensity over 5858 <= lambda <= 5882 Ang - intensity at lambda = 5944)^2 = 0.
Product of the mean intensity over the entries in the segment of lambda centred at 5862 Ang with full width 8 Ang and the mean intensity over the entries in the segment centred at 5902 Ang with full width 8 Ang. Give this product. 146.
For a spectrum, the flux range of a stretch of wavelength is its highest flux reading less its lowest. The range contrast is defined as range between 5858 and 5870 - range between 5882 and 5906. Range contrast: -2.1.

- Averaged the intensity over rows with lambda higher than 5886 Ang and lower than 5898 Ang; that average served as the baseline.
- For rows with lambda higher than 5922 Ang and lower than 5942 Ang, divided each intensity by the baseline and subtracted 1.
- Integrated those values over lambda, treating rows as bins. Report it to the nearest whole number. 6 Ang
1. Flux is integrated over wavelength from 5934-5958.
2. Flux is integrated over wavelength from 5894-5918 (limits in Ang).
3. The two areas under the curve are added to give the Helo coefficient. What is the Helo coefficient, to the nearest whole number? 585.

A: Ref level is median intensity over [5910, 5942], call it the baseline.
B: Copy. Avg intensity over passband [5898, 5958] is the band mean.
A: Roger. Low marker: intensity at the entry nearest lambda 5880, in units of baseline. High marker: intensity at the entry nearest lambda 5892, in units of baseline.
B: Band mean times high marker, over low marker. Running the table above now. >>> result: 10.3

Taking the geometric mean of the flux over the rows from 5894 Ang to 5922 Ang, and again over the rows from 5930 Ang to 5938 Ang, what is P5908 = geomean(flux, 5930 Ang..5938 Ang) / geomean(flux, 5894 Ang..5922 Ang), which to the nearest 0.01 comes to 1.07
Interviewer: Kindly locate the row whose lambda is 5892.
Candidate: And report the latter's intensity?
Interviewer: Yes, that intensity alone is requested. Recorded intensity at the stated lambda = 9.97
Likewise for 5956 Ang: 12.5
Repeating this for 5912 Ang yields 13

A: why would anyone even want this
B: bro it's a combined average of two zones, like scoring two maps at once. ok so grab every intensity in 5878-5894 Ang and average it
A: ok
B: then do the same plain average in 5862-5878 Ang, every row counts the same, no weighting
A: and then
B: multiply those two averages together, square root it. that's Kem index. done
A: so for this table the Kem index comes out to 11.8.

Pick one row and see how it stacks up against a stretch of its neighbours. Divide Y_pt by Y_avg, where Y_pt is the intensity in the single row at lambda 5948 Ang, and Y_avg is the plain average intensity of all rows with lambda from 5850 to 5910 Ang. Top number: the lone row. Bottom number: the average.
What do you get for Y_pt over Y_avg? 1.09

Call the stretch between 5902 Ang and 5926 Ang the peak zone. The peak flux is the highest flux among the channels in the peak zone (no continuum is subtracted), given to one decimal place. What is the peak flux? 13.0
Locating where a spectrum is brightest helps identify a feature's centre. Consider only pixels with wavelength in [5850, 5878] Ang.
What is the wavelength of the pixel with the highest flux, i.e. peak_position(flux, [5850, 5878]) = 5852 Ang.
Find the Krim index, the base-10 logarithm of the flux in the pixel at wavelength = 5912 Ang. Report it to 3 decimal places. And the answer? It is 1.114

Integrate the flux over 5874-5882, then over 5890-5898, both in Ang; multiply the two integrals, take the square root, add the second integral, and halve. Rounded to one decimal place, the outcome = 83.2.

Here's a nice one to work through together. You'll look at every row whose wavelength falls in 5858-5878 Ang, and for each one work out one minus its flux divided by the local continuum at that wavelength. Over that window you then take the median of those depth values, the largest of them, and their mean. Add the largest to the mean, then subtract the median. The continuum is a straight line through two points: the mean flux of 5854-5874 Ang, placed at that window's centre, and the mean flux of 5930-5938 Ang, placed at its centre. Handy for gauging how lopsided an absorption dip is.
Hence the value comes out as 0.013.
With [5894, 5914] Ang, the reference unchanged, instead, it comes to 0.279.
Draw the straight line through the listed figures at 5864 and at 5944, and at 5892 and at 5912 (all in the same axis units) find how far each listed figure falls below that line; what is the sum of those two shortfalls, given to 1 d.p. 2.2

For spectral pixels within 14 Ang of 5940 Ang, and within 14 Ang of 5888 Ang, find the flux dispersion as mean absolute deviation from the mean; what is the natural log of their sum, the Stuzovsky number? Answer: 0.2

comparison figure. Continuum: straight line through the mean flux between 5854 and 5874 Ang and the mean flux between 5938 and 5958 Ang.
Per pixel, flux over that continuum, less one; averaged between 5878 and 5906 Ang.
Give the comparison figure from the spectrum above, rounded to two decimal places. -0.14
